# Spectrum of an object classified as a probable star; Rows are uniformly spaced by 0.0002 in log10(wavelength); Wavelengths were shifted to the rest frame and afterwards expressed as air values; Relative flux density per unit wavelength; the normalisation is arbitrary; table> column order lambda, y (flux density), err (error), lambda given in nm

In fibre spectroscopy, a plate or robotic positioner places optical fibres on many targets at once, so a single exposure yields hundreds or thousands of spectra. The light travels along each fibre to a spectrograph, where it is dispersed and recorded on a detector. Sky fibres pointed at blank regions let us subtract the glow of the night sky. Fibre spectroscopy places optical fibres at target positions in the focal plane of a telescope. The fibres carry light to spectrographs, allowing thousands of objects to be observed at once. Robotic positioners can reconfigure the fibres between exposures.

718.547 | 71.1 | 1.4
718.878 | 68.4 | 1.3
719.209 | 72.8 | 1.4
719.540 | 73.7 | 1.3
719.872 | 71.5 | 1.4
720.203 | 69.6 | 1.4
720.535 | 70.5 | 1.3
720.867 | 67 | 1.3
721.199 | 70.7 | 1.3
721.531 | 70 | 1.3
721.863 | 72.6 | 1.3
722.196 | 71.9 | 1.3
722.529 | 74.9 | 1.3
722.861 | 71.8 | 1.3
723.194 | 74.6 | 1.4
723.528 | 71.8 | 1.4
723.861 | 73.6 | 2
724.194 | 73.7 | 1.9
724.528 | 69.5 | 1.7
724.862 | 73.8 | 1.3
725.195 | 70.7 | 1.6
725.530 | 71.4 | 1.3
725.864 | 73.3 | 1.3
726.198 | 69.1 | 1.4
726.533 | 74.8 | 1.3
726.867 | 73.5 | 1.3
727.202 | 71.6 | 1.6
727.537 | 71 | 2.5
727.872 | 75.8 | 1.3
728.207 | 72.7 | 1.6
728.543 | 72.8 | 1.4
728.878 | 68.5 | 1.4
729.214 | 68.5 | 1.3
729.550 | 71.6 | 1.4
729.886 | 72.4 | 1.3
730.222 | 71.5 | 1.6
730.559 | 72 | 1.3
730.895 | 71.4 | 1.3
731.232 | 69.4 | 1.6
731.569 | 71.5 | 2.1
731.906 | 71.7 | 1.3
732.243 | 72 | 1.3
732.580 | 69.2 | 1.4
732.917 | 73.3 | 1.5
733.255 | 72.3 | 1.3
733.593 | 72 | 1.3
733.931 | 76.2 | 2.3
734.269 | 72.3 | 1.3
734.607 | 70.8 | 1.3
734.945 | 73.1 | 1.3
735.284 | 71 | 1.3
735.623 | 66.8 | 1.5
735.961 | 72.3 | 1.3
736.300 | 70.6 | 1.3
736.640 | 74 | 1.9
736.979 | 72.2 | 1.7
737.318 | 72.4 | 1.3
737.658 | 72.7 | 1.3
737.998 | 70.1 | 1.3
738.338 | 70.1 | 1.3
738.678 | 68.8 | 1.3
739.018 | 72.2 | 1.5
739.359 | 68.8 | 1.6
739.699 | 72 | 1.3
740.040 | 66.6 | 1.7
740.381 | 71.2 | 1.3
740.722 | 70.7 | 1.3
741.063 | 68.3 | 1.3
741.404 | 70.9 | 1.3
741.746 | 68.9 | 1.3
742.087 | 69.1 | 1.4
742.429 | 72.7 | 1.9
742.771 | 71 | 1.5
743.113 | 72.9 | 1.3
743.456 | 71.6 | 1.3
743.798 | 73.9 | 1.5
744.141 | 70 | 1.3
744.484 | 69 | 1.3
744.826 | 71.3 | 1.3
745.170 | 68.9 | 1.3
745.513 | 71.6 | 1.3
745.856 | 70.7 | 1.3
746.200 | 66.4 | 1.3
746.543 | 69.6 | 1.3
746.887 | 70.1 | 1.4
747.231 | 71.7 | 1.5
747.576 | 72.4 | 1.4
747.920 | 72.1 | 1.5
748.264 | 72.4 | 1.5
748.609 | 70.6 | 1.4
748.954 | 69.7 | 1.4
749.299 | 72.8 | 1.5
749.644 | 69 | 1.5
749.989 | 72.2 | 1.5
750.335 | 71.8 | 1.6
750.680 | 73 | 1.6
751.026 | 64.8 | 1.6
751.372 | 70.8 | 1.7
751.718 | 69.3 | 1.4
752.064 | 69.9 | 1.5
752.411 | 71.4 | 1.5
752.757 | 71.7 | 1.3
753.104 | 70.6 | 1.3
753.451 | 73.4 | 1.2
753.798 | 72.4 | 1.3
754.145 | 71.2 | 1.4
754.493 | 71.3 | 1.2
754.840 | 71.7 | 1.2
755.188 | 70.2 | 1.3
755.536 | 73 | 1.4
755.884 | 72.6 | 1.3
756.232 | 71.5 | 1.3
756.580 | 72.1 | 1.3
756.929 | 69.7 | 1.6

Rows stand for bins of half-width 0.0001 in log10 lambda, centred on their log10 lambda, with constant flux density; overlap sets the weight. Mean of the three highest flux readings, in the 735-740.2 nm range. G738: 73.0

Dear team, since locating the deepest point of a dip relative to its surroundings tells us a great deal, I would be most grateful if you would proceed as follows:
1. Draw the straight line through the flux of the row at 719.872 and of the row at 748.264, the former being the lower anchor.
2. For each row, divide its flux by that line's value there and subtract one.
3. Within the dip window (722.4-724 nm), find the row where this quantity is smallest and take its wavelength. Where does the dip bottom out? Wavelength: 723.528 nm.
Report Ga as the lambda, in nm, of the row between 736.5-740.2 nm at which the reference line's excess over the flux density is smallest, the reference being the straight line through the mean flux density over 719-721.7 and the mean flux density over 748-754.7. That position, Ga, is 736.640 nm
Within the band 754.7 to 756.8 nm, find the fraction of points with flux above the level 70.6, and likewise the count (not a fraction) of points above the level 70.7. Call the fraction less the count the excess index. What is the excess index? -4.17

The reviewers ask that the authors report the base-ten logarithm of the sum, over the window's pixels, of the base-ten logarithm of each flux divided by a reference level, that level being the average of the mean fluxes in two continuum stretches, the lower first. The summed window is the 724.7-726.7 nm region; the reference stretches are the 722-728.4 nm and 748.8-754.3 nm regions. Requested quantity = -1.82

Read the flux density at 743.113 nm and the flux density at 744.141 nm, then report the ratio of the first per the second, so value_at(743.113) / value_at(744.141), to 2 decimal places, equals 1.04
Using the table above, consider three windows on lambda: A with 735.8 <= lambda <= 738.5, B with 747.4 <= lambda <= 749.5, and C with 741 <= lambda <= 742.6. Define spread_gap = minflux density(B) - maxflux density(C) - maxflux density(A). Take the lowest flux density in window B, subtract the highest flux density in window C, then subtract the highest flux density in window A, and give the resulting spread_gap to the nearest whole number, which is -77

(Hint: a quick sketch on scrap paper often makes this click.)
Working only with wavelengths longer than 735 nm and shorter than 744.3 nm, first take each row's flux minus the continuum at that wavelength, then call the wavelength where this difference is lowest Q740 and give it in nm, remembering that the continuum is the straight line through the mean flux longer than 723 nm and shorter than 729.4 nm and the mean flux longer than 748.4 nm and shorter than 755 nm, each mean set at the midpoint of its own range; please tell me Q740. 735.623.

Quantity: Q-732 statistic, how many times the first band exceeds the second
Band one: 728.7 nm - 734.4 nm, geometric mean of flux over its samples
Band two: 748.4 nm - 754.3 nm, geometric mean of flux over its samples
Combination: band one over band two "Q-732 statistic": 1.01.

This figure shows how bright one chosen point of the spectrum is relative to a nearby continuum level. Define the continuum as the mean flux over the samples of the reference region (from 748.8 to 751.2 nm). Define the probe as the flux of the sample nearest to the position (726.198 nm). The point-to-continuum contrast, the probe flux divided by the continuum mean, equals 0.98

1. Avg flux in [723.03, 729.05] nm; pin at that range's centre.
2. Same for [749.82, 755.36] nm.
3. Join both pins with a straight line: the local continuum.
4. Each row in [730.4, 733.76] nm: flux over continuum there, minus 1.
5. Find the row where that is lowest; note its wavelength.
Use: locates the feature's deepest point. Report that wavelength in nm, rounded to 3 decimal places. 732.580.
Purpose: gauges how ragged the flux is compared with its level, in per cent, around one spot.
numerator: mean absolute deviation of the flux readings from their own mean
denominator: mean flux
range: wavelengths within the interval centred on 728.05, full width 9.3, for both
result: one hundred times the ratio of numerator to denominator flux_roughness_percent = 1.95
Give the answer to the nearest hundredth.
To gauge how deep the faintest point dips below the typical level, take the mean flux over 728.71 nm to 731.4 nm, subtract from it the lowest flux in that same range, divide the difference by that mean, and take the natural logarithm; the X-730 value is -3.49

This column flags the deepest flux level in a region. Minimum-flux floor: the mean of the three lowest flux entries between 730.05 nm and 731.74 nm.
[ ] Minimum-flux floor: 70.8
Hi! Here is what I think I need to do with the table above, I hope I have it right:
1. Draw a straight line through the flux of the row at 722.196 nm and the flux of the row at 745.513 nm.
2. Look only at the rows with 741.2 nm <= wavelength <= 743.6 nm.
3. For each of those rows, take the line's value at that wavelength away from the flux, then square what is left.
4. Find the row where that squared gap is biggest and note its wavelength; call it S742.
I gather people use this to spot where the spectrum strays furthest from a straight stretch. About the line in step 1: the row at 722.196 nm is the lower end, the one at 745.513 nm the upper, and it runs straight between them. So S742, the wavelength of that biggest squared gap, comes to 741.746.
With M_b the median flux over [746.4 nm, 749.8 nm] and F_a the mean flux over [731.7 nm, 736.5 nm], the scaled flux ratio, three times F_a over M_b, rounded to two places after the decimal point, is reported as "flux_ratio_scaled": 3.02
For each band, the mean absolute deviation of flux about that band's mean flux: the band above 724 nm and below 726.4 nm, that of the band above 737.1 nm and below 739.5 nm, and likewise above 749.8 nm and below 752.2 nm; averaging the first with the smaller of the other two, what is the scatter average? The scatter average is 1.57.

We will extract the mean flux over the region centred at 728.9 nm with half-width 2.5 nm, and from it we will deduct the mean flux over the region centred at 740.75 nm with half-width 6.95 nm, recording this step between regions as 1.0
